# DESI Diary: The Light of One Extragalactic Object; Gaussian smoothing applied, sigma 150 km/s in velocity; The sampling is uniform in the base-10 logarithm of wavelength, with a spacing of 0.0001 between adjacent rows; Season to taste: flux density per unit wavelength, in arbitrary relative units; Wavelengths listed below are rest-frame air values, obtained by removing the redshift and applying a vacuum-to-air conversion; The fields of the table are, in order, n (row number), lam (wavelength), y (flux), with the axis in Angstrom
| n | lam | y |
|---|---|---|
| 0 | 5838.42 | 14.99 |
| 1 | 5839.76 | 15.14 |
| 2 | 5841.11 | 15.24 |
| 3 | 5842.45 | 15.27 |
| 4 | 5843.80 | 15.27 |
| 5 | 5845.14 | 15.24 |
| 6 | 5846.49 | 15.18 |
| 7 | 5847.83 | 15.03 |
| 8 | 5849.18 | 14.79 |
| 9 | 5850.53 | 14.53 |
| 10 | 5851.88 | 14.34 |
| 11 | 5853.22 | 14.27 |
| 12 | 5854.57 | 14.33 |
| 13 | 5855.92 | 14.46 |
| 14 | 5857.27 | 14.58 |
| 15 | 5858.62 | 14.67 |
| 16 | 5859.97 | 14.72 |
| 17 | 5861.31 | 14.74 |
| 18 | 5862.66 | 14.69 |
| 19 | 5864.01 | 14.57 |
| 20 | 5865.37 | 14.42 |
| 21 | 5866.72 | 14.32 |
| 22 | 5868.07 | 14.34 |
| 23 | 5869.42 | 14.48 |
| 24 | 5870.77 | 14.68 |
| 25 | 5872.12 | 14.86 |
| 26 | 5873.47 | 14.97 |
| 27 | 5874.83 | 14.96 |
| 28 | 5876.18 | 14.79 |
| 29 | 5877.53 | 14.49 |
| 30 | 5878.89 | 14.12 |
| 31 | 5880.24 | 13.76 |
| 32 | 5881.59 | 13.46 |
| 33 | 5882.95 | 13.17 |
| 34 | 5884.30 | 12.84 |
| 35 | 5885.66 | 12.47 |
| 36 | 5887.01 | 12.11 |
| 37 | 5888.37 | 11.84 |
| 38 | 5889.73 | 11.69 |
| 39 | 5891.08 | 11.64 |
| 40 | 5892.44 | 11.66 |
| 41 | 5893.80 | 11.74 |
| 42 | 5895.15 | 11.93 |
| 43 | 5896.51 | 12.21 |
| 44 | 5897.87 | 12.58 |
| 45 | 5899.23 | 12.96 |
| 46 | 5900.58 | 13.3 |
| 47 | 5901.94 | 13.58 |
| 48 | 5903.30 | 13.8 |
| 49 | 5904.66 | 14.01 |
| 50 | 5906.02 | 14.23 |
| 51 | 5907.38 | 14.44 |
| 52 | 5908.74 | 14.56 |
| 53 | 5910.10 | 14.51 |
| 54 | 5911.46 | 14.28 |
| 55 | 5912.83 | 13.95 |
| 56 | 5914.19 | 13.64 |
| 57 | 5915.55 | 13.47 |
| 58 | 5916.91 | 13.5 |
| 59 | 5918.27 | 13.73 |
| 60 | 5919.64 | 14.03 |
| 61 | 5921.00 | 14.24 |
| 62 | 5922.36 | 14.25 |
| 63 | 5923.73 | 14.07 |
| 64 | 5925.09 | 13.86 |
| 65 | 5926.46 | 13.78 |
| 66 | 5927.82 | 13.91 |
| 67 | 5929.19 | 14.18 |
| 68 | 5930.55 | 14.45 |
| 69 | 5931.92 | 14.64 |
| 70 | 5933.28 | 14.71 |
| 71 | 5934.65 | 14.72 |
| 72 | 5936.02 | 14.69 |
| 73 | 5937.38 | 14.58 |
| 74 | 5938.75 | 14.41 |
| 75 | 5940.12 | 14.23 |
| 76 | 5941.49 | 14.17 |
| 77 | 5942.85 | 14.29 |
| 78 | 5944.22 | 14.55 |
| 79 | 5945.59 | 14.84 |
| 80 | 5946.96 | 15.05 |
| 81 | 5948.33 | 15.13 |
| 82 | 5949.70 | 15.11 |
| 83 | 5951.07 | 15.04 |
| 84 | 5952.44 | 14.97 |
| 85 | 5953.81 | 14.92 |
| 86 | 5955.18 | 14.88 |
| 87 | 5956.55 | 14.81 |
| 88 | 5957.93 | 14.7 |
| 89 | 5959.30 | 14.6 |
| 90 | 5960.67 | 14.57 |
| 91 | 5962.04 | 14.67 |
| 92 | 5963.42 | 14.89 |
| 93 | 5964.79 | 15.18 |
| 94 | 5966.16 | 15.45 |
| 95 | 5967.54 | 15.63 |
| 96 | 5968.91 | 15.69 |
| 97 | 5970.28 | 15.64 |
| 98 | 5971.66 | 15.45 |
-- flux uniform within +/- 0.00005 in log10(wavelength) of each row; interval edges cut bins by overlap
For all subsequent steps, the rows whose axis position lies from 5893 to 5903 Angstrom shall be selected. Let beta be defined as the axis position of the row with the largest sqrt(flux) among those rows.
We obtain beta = 5901.94 Angstrom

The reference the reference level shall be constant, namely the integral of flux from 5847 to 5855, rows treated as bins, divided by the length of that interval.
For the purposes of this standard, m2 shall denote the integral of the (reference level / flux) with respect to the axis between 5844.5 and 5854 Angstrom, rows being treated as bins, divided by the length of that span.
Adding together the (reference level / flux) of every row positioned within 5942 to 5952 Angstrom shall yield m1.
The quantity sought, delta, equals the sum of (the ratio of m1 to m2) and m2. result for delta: 7.9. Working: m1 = 6.87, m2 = 0.99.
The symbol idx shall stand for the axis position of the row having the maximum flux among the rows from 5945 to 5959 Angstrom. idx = 5948.33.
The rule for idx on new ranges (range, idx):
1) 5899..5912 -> 5908.74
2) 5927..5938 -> 5934.65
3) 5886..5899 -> 5897.87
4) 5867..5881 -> 5873.47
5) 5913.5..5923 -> 5922.36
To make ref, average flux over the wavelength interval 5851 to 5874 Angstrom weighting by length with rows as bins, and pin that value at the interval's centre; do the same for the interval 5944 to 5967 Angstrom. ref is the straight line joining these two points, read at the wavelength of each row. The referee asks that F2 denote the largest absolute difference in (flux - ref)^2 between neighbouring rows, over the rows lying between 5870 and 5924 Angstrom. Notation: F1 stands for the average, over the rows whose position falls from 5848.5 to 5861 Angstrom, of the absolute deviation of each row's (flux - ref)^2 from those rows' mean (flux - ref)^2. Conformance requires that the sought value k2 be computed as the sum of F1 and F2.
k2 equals 1.74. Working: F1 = 0.02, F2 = 1.72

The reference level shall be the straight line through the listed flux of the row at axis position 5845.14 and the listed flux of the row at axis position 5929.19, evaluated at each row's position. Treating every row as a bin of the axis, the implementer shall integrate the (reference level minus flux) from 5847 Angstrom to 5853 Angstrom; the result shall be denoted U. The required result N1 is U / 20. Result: 0.16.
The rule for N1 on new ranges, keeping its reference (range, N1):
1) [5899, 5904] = 0.27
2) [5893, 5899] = 0.73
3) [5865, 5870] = 0.14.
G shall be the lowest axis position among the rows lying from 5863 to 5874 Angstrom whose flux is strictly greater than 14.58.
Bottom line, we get 5870.77 Angstrom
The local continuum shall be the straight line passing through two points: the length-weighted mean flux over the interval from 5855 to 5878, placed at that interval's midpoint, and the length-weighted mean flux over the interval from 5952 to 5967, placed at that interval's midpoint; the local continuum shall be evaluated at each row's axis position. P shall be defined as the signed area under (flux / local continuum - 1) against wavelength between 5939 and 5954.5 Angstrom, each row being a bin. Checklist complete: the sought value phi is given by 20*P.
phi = -2.1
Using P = -0.1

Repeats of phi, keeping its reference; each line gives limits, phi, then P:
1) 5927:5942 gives -7.9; -0.4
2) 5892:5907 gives -35.9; -1.8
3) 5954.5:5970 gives 2.9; 0.1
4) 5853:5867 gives -1.4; -0.1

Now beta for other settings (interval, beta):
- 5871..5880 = 5873.47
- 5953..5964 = 5953.81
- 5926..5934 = 5933.28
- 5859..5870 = 5861.31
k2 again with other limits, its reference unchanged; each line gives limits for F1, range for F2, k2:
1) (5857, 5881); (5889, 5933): 1.77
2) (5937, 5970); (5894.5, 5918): 1.81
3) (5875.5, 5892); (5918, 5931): 3.59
